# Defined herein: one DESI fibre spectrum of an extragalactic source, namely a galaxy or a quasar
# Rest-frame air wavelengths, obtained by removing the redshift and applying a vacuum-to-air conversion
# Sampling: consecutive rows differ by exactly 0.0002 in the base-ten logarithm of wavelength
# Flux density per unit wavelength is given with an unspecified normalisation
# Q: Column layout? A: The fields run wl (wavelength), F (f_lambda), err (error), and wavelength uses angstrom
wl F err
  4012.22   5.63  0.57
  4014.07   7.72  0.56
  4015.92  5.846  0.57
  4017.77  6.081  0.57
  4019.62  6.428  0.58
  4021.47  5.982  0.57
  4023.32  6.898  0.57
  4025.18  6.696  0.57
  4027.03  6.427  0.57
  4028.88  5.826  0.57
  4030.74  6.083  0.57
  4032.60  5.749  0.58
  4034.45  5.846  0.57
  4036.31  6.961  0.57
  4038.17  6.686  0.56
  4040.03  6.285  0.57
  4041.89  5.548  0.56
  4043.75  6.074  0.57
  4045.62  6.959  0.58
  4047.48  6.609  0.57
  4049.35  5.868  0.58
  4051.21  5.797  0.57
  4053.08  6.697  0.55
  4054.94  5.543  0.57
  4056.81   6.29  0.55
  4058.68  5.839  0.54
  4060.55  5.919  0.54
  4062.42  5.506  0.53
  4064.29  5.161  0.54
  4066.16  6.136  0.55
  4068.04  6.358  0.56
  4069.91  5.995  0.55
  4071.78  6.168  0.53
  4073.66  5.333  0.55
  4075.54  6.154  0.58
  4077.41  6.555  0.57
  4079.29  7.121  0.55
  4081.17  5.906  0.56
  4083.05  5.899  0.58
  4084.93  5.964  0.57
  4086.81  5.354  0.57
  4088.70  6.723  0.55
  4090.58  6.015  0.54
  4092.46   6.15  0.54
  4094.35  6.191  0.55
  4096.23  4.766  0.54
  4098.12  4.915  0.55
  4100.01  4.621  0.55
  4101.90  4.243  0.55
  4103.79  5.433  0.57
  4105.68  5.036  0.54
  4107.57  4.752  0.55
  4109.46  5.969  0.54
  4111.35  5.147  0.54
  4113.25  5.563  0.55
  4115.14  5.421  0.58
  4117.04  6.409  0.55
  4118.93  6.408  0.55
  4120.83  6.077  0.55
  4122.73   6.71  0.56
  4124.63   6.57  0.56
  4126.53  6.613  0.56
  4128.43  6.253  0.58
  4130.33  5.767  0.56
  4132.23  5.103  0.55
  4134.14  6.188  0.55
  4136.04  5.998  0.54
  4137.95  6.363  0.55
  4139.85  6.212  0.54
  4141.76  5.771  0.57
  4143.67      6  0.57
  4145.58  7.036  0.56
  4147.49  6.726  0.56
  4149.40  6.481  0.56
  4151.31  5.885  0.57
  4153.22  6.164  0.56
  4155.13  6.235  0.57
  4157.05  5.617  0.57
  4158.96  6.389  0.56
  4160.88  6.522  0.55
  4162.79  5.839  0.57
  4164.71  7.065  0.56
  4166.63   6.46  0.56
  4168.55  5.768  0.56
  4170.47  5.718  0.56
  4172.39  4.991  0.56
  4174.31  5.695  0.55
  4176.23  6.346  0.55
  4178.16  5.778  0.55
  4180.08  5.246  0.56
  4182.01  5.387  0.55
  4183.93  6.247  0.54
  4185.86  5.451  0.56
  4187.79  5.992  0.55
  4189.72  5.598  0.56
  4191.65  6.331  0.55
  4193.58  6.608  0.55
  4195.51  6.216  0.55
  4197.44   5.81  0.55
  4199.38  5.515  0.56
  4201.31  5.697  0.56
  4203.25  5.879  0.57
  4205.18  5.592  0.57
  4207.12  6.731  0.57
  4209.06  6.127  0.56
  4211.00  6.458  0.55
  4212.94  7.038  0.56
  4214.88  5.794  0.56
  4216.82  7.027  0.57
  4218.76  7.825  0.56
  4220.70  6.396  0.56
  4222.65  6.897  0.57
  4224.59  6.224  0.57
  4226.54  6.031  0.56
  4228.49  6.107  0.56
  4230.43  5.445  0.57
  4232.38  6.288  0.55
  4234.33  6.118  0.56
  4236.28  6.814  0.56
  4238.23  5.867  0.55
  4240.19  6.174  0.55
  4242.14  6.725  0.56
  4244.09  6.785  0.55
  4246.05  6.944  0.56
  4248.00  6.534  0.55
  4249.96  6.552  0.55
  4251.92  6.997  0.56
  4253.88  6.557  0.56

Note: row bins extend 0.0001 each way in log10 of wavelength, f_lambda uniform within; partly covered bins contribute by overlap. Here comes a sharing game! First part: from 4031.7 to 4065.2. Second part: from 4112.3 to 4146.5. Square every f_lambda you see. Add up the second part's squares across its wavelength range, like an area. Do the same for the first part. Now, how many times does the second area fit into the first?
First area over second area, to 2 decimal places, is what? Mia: 0.96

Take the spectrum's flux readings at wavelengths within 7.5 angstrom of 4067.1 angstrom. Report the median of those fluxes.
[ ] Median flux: 5.96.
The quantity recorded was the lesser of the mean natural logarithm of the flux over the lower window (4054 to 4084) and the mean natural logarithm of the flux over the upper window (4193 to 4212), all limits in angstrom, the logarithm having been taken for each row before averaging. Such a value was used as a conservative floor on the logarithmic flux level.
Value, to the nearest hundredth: 1.79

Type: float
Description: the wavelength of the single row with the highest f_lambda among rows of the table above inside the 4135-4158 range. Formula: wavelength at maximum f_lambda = 4145.58 angstrom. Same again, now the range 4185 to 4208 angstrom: 4207.12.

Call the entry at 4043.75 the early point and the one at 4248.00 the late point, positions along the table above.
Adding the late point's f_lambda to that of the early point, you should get 12.6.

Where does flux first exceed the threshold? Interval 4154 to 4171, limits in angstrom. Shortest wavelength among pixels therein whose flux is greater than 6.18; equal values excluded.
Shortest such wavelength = 4155.13 angstrom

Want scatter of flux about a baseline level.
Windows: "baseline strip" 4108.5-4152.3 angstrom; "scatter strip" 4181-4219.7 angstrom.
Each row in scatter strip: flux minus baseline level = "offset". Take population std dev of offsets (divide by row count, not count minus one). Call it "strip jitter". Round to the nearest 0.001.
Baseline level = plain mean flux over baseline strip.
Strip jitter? 0.620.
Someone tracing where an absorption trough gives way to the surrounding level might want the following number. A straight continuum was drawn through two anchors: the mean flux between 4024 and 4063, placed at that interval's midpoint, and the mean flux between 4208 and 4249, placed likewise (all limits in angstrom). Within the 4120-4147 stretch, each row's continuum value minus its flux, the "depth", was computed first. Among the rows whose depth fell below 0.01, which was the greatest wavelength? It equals 4145.58 angstrom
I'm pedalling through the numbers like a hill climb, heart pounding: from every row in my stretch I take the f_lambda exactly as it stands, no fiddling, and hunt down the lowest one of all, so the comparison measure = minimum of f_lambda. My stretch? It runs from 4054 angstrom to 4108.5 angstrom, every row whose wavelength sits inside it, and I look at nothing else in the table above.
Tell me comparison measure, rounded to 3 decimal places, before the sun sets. 4.243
